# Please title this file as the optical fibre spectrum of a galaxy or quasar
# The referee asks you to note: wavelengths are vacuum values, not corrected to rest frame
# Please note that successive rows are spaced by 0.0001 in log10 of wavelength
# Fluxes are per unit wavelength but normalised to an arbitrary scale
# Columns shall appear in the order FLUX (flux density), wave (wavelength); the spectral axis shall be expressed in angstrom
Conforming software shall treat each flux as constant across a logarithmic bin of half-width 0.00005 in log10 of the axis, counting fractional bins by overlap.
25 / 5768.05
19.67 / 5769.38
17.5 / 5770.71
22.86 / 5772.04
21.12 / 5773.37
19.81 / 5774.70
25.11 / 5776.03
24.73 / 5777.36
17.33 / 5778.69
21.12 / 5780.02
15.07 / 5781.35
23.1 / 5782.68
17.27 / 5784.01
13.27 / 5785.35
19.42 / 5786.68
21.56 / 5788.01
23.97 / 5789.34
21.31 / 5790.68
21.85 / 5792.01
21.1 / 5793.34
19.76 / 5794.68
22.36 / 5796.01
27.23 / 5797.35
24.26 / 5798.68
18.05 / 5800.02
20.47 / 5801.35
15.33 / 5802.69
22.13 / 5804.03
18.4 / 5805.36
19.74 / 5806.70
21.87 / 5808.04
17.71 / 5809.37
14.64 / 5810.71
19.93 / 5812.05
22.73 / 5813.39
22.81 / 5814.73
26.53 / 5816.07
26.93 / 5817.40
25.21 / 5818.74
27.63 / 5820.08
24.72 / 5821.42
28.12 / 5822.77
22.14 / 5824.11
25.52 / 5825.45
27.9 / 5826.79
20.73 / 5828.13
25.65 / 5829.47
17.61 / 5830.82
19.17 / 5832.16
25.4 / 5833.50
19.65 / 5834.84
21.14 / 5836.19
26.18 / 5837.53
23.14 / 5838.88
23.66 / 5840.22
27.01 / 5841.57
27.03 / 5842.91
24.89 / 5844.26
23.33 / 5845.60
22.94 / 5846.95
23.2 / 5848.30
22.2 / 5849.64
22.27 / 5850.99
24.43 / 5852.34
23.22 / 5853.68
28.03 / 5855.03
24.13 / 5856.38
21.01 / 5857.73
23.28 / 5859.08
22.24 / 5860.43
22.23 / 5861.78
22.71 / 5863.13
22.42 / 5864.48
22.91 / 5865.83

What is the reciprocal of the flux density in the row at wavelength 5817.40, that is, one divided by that 0.0371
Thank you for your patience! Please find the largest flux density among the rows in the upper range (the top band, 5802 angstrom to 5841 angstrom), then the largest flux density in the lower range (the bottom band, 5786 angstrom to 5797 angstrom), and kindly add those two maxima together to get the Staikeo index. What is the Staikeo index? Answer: 52.1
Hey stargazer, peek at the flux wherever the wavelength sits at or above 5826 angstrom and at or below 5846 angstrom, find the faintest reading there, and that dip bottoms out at 17.61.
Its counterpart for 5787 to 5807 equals 15.33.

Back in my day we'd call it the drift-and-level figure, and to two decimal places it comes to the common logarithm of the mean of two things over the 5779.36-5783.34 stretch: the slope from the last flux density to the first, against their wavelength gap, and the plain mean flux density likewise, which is 1.01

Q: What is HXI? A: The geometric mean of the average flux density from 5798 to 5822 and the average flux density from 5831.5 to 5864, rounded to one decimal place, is 22.5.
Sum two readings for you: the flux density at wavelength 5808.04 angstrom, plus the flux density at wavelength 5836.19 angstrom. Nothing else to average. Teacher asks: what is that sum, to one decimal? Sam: 43.0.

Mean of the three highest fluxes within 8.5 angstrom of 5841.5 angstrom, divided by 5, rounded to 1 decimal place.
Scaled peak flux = 5.3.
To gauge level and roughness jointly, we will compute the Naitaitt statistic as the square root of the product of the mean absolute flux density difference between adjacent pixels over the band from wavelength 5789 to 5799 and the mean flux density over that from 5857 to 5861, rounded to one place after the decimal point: 7.1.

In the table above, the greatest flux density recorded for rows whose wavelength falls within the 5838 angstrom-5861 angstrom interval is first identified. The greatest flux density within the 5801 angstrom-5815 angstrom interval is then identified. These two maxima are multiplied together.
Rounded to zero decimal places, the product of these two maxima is 639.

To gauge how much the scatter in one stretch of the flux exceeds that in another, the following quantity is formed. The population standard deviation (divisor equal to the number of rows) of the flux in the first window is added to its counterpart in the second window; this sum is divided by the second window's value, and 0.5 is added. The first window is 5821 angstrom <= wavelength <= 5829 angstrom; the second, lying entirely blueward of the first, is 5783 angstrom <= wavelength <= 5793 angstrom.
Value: 2.33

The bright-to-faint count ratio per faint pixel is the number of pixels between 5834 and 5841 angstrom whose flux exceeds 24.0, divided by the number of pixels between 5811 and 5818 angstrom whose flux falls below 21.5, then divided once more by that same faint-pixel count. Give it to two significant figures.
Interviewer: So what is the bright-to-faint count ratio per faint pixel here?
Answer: 1.0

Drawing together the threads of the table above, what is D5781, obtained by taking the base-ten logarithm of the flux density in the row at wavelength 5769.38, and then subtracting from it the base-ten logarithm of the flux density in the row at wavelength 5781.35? 0.12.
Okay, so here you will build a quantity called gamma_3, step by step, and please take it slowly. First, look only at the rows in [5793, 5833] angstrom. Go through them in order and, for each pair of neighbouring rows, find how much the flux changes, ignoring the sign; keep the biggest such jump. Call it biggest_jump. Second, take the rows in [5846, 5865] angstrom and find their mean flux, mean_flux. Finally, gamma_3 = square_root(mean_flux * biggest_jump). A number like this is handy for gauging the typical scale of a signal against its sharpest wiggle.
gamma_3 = 13.6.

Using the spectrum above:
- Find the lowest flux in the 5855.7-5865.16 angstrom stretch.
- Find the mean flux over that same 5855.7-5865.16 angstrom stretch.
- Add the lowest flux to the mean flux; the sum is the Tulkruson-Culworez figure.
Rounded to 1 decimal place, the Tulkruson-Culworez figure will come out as 43.6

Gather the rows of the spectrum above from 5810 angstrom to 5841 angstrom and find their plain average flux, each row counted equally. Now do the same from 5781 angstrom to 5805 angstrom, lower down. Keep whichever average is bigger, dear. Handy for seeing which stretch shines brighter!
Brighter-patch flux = 23.4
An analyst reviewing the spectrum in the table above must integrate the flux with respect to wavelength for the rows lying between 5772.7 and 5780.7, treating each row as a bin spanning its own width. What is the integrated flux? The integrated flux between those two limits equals 172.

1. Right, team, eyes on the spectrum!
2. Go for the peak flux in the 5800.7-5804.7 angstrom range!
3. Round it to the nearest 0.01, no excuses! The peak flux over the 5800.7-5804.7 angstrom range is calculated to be 22.13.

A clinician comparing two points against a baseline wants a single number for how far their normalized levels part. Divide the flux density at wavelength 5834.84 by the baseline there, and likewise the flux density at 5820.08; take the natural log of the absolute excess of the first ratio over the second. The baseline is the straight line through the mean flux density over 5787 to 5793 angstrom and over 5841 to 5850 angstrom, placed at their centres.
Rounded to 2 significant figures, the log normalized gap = -1.0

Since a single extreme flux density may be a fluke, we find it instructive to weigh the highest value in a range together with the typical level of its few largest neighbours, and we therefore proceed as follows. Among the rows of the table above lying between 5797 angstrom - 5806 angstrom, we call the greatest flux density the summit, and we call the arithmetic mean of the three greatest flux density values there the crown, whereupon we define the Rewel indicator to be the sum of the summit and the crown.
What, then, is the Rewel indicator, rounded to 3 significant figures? 51.8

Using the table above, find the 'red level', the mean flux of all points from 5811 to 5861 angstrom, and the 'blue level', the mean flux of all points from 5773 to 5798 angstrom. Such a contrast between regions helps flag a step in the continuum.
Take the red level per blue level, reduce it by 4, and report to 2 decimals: -2.86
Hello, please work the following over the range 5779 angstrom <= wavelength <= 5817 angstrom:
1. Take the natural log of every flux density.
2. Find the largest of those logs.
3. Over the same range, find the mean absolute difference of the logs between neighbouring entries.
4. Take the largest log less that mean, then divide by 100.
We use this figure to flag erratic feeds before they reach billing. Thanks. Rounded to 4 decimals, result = 0.0312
